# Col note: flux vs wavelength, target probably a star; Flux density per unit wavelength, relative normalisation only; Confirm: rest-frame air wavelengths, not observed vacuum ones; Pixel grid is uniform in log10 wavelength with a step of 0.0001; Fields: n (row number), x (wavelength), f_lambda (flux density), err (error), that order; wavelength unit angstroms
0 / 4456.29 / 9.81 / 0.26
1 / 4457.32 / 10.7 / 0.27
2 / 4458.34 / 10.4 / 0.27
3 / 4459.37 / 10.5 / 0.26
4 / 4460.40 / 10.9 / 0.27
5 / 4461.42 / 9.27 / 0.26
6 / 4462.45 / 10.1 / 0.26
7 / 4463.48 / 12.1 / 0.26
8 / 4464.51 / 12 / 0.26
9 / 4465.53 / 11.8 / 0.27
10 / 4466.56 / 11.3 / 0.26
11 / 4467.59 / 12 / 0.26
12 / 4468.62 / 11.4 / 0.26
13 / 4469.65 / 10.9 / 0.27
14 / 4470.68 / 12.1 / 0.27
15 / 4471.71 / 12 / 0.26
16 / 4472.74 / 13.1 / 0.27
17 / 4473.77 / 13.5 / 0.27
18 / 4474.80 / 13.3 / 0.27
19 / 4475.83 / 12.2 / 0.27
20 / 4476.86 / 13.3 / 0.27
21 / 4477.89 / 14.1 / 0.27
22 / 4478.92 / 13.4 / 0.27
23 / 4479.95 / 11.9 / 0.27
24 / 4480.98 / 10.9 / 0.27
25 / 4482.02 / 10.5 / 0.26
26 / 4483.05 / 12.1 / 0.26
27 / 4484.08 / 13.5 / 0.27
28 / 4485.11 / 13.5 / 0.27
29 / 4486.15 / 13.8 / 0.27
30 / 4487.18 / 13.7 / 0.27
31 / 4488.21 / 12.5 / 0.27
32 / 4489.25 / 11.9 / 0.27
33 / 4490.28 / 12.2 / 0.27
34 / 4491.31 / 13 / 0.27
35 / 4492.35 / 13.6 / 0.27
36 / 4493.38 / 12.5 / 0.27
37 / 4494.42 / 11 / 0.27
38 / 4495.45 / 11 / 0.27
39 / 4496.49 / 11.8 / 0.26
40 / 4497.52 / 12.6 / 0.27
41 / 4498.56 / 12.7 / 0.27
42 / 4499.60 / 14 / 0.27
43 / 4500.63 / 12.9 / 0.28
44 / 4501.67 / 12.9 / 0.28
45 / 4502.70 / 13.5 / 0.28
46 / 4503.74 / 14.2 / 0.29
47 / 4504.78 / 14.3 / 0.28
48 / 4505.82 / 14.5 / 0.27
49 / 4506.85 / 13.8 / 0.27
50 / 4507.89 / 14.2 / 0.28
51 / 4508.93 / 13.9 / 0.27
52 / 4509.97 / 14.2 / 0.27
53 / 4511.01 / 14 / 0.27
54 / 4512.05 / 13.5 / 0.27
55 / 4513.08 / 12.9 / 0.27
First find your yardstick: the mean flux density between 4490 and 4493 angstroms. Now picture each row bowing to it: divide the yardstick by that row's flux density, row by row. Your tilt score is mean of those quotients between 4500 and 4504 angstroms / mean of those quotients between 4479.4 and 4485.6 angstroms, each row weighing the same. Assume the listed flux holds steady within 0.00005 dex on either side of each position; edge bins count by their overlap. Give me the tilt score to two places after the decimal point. 0.90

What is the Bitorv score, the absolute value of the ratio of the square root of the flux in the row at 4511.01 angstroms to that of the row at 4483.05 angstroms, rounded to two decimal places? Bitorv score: 1.08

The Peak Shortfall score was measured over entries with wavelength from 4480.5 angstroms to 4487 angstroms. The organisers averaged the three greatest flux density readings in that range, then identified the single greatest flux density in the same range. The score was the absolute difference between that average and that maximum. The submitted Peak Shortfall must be 0.20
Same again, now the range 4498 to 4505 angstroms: 0.13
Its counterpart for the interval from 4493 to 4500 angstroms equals 0.90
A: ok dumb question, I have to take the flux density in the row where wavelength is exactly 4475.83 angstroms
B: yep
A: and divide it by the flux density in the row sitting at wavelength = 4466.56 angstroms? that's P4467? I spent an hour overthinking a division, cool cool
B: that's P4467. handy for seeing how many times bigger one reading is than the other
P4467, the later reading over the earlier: 1.08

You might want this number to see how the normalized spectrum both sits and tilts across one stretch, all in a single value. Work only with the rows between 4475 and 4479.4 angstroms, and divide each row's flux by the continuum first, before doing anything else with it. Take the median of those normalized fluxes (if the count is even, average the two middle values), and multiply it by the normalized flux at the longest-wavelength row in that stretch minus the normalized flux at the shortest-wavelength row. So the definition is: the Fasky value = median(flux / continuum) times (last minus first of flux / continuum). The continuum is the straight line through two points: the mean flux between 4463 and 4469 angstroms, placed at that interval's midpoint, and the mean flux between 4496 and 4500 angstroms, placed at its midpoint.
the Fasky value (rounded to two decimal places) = 0.10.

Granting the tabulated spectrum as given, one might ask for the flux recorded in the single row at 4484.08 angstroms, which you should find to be 13.5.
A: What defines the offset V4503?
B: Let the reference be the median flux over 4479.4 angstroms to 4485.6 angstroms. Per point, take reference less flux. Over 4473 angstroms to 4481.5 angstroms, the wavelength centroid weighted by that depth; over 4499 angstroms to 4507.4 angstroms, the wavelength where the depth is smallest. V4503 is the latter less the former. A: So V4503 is 30.1 angstroms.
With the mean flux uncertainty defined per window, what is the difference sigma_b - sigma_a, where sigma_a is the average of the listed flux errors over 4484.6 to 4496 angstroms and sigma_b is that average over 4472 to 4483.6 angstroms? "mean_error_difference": -0.0018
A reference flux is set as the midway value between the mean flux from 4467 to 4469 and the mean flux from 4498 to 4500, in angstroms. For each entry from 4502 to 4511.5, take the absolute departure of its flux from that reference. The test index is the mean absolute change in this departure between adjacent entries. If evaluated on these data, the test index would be 0.36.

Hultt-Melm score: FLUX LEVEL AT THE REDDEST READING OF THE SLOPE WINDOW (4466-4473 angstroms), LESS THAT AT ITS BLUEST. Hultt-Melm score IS 1.8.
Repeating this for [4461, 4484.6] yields 4.2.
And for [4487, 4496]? -2.7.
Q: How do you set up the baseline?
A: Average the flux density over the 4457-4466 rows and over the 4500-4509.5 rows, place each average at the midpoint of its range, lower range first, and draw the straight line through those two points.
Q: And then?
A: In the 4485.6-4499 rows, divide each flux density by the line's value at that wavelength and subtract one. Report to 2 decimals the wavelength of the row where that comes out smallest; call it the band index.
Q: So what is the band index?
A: 4495.45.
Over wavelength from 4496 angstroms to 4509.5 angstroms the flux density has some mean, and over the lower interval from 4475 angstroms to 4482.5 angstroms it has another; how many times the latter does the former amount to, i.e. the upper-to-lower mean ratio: 1.09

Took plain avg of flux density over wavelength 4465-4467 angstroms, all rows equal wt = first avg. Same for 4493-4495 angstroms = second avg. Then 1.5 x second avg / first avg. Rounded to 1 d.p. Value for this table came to 1.5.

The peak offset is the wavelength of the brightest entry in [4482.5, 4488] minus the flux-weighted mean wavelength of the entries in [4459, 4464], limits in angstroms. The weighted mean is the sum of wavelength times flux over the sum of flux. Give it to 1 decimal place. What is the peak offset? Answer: 24.7 angstroms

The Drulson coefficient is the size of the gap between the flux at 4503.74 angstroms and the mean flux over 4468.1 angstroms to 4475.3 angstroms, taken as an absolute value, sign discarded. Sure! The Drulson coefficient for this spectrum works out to 1.9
